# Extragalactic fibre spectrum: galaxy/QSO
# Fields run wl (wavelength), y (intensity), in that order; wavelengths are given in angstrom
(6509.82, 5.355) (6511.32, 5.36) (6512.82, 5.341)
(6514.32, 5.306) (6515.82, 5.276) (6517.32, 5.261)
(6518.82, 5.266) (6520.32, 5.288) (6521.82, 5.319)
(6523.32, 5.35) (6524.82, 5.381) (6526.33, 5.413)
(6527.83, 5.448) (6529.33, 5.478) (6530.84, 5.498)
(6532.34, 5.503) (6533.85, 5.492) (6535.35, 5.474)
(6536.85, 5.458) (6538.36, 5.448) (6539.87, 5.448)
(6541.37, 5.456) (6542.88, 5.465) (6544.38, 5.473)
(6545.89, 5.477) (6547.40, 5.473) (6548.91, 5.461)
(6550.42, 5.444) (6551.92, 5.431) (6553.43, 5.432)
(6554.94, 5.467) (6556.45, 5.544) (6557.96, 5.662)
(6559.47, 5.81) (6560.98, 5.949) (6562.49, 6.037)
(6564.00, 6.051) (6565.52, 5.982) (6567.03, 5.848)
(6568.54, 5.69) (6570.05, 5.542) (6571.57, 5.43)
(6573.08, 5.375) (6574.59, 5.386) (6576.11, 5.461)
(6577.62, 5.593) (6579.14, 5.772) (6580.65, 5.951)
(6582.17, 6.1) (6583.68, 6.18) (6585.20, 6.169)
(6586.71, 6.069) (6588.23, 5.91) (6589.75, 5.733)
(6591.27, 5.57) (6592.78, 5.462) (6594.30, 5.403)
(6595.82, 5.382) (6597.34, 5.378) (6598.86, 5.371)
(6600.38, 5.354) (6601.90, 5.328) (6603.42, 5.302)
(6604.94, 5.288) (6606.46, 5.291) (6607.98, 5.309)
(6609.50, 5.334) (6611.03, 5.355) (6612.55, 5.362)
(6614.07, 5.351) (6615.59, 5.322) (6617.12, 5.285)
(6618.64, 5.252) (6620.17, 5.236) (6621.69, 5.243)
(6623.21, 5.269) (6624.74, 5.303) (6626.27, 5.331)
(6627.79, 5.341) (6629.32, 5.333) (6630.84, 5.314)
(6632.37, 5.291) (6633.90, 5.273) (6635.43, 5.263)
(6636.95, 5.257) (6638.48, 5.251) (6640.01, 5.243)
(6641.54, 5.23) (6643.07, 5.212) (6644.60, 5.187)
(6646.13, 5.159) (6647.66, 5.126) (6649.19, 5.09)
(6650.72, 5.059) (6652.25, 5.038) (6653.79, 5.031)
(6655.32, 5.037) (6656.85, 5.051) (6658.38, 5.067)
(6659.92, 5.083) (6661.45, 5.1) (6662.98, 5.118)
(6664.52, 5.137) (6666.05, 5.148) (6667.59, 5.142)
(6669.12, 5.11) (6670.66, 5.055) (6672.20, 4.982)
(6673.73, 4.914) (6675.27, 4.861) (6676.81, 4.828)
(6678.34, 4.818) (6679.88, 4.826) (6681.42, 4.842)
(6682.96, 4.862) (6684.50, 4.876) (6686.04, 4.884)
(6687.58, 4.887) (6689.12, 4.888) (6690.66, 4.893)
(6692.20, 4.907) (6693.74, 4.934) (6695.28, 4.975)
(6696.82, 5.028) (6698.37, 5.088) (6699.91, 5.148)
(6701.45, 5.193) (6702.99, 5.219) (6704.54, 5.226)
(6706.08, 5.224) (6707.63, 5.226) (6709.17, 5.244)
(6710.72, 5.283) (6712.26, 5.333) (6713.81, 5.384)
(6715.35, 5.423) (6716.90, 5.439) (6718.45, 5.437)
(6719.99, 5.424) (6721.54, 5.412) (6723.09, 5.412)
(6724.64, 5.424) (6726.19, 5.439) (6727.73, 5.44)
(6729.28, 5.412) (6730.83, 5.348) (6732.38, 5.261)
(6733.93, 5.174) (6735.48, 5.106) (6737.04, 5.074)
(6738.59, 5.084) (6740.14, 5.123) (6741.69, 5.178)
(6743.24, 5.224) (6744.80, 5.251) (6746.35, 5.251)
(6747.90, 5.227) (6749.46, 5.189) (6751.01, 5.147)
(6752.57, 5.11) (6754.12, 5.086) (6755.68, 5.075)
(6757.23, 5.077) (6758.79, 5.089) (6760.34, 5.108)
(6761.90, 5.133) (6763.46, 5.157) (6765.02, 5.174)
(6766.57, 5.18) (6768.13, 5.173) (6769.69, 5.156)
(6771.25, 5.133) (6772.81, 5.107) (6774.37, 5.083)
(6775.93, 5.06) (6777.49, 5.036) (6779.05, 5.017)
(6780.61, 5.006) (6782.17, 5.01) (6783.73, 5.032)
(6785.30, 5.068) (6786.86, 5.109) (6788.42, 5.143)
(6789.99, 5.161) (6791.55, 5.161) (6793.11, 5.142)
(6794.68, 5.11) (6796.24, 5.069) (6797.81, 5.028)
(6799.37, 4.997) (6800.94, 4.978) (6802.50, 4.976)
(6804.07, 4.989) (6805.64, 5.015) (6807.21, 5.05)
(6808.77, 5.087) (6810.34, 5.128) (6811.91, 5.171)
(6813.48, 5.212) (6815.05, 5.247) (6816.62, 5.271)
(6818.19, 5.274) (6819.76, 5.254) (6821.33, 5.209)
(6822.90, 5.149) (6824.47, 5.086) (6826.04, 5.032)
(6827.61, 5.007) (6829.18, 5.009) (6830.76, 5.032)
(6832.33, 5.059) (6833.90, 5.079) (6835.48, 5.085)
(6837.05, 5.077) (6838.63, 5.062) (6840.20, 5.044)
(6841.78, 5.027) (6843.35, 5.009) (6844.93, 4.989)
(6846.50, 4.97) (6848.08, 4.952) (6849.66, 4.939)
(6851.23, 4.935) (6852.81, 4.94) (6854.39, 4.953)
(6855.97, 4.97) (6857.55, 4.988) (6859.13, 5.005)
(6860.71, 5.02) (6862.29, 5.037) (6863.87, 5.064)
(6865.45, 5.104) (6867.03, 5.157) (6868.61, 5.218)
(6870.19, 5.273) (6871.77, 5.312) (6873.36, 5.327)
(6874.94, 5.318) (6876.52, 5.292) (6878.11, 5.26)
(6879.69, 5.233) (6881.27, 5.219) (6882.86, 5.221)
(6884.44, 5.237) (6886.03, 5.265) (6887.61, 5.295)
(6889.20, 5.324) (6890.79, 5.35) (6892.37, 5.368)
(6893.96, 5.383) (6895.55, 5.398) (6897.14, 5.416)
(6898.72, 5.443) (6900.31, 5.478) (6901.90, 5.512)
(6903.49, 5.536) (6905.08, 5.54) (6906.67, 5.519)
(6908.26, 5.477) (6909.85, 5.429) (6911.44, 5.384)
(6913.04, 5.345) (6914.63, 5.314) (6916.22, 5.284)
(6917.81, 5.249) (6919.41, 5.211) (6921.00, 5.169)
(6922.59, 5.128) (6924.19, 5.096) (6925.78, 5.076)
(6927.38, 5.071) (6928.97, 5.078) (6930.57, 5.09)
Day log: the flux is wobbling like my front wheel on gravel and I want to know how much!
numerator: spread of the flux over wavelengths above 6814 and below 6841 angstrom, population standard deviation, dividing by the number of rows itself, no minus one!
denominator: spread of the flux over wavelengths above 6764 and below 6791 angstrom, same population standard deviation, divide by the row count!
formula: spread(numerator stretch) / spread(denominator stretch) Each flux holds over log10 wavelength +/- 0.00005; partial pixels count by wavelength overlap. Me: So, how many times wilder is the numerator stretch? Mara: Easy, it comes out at 1.5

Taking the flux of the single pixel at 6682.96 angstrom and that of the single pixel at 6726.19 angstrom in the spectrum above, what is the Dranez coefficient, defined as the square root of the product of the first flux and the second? 5.1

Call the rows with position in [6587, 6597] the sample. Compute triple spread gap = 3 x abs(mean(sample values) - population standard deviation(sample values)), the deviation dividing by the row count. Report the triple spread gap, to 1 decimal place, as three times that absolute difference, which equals 16.2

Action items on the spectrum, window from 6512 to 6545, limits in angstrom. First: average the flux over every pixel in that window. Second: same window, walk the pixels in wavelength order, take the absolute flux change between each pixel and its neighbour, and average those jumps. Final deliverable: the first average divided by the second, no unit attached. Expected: 282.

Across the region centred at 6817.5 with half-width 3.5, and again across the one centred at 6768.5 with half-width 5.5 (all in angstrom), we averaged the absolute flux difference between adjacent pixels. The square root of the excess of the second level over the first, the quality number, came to 0.018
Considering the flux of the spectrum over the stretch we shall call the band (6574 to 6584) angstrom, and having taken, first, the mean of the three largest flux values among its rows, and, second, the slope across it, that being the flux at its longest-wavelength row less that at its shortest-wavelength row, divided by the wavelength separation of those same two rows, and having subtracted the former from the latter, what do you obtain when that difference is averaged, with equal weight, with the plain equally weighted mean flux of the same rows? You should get -0.11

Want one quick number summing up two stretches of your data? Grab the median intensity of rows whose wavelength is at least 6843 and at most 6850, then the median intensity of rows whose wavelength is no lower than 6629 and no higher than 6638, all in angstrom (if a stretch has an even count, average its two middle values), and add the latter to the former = 10.25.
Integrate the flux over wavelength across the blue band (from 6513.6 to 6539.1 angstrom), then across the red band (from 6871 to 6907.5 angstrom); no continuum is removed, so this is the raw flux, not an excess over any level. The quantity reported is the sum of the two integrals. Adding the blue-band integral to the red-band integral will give 333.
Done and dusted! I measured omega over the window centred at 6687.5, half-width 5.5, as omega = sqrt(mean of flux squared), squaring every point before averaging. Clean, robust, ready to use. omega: 4.89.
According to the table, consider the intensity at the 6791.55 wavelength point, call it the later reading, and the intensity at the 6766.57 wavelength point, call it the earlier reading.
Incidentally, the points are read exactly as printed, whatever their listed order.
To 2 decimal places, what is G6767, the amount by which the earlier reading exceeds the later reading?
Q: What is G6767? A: 0.02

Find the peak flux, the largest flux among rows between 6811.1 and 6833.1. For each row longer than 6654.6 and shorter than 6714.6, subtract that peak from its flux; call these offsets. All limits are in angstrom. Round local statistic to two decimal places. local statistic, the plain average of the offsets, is -0.23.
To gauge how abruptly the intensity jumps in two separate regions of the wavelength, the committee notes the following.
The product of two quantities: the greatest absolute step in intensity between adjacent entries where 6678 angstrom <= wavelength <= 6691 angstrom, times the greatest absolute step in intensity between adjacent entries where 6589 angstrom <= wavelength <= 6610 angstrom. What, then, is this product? 0.0033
